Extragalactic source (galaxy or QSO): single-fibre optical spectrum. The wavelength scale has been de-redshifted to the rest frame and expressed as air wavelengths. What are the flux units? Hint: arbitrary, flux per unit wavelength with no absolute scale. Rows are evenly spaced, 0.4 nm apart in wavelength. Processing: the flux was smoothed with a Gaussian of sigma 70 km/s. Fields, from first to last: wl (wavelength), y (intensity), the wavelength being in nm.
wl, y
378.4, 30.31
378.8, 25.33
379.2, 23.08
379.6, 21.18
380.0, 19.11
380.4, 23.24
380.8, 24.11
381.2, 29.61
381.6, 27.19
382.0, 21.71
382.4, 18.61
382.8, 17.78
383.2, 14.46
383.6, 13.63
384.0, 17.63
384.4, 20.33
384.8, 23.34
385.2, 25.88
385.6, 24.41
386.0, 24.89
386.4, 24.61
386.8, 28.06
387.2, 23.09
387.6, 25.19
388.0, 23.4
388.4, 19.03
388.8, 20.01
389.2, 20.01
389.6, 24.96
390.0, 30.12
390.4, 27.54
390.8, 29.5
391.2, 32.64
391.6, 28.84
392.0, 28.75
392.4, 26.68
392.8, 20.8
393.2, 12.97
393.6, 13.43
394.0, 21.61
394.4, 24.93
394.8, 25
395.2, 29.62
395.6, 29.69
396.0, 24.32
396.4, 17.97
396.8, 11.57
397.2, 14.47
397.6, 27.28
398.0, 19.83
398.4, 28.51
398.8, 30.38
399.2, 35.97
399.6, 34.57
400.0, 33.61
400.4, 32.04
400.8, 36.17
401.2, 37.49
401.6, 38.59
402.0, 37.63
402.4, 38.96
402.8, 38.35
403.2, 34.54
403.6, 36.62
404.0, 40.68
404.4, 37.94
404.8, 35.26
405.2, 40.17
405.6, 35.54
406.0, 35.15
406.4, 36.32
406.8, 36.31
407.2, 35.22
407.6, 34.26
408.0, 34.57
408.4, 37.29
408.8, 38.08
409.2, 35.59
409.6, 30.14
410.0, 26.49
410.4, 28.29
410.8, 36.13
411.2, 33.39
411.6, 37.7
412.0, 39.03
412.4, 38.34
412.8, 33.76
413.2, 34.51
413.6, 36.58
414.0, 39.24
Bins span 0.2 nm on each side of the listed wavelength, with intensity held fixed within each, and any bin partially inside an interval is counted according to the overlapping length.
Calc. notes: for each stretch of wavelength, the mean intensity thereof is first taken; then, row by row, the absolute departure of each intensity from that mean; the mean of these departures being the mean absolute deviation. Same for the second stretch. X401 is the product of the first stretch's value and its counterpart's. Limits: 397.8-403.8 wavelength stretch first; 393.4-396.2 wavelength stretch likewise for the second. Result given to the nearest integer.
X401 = 13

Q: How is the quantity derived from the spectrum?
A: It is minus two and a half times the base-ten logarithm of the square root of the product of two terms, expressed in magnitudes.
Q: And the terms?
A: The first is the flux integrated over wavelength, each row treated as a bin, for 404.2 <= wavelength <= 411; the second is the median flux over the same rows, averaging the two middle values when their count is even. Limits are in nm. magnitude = -4.91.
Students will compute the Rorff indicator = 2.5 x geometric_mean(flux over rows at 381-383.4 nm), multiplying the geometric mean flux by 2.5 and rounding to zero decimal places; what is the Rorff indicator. 52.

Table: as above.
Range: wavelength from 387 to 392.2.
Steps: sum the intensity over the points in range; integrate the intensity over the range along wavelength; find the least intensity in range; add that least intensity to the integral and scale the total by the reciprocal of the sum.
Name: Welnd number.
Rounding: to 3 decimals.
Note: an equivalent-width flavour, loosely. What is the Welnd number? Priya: 0.457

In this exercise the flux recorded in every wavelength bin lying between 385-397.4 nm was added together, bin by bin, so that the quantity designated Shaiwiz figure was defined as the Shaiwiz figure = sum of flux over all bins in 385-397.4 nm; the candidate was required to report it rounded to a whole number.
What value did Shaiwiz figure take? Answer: 734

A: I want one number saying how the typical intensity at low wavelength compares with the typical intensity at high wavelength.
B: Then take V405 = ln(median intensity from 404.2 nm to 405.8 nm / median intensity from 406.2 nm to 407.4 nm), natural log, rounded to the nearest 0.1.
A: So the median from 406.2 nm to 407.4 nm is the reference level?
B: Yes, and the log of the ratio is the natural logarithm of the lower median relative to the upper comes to 0.0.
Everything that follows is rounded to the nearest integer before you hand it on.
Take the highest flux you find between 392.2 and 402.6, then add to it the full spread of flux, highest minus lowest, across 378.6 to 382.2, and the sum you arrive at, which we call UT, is 49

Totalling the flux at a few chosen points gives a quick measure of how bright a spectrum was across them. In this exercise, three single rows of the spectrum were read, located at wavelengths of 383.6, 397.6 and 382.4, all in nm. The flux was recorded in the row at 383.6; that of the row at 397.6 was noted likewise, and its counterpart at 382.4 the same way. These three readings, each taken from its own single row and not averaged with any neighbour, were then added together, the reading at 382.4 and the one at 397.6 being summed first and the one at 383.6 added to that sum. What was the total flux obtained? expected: 60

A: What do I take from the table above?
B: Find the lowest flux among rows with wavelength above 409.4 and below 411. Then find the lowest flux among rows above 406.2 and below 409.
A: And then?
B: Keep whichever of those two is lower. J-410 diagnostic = 26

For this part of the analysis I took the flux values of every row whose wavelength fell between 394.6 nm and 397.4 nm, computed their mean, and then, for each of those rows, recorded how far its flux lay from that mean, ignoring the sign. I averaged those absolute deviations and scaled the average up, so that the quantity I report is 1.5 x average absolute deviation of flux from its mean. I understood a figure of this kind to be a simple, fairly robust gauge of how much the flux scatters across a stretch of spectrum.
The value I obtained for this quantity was 9.2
